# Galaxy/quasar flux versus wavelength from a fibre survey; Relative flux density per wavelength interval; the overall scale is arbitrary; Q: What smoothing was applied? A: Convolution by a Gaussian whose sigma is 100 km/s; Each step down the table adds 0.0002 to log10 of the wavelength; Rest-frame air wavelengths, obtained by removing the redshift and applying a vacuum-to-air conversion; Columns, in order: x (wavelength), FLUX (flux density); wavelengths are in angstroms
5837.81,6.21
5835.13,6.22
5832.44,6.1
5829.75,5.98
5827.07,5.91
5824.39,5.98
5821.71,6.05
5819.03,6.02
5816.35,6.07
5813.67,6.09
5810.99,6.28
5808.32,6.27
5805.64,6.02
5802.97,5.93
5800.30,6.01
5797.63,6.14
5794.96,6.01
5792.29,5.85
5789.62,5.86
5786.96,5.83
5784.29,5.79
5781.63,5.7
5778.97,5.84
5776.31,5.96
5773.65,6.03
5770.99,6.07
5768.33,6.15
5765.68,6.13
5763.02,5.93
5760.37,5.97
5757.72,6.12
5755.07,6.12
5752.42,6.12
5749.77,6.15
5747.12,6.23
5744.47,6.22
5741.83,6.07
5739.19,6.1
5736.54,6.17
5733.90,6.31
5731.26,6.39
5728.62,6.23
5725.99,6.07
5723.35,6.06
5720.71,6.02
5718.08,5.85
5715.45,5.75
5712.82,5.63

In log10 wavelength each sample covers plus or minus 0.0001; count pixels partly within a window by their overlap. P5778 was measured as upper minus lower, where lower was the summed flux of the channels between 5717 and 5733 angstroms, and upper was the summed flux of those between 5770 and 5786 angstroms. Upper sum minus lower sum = -1.2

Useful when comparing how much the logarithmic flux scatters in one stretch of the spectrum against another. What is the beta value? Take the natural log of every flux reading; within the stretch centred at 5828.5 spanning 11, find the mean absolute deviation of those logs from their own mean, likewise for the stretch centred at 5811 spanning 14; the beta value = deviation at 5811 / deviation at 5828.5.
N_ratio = 1.9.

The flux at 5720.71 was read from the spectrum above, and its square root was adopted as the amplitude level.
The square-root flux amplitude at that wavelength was 2.45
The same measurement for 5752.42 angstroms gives 2.47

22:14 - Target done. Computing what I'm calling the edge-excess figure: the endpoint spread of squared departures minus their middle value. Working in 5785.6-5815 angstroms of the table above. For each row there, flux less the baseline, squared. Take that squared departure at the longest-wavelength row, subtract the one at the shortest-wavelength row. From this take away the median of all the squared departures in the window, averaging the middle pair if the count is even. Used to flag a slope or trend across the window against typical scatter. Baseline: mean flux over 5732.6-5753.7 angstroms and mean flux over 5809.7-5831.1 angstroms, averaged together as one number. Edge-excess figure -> -0.103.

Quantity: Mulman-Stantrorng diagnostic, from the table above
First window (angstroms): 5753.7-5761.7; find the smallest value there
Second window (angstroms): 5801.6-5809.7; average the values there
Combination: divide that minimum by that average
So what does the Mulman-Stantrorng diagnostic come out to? 0.98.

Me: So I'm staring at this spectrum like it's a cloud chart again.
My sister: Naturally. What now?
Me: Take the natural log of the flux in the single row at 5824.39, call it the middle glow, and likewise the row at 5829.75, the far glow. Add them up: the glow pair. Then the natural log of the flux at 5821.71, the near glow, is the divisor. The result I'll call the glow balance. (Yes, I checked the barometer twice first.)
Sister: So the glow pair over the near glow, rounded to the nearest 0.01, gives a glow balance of 1.99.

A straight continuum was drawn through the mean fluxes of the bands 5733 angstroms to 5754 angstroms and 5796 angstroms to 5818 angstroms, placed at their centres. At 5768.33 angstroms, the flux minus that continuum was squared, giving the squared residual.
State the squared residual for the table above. 0.000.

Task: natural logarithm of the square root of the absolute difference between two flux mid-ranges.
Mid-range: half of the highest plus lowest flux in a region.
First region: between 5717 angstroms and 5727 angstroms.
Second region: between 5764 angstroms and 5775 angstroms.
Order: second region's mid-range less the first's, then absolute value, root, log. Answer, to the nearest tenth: -1.0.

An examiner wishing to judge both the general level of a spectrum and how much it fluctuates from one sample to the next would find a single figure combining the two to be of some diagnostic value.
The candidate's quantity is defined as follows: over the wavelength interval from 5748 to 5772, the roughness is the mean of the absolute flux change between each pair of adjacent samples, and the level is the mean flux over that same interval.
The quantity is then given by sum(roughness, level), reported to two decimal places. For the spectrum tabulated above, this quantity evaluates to 6.15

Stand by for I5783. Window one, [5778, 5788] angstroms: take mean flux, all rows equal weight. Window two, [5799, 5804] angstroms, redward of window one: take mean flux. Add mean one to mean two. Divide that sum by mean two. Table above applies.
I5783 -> 1.97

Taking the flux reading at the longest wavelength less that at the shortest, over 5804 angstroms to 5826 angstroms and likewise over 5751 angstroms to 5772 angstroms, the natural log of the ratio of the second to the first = 0.22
